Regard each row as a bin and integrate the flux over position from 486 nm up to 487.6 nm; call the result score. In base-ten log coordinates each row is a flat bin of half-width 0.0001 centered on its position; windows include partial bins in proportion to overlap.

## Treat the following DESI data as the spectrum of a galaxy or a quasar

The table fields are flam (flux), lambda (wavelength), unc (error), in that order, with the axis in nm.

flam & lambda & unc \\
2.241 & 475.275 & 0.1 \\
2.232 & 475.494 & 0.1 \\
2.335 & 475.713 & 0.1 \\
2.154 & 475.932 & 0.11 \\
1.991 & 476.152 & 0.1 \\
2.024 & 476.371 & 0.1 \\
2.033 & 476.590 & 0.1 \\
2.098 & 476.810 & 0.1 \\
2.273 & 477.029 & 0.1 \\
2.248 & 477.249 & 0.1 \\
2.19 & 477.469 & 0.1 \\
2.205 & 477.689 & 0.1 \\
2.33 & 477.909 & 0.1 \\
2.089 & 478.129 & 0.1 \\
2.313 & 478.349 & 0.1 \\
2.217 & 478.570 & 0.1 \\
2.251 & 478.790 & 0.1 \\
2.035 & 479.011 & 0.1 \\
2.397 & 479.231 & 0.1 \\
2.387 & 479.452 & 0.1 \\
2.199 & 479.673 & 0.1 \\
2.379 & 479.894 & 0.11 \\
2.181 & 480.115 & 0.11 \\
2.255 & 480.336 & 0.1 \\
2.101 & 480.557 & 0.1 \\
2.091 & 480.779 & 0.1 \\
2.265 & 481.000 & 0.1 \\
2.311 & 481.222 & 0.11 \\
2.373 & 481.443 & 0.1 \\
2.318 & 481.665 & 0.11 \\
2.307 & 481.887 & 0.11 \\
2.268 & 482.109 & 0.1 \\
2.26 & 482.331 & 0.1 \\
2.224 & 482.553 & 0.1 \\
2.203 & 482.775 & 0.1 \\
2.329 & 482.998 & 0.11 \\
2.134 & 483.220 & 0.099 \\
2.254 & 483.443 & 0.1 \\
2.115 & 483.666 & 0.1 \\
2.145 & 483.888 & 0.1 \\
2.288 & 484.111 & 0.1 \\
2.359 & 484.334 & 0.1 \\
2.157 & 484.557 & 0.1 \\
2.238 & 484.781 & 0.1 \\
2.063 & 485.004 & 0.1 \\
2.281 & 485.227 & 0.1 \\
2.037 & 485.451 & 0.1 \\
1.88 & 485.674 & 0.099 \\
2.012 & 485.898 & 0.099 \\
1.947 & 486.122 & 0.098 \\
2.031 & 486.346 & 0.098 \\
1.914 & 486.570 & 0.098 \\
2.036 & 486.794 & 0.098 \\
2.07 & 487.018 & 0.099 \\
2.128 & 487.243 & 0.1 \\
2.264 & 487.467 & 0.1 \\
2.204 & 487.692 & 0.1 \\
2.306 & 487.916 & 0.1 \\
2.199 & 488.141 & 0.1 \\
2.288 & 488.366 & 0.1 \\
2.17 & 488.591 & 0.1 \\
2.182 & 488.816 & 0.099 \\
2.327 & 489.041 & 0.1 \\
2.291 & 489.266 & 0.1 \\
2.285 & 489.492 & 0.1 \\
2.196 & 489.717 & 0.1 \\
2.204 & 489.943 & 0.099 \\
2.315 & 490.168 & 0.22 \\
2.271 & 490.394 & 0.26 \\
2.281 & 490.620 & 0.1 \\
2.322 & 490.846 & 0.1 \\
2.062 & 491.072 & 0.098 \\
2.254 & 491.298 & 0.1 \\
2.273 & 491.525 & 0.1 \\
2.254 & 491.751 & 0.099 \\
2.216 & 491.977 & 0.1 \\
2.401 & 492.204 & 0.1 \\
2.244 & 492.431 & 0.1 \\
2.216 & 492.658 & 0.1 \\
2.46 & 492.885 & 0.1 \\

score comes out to 3.3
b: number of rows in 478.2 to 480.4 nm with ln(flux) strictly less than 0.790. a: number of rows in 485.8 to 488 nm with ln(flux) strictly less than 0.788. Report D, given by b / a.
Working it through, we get 0.4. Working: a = 7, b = 3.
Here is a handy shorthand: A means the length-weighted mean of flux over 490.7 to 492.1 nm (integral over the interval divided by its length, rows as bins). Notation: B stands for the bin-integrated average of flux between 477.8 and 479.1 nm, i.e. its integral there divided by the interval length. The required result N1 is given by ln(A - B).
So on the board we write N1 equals -3.70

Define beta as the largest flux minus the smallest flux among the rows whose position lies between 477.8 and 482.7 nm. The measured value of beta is 0.36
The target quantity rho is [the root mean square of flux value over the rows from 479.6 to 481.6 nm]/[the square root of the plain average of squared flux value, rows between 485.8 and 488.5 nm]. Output 1.057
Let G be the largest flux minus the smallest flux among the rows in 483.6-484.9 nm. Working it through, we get 0.24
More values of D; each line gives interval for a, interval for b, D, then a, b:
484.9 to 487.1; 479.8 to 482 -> 0.3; 9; 3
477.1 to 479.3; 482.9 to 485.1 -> 1.7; 3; 5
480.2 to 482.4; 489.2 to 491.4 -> 1.0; 2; 2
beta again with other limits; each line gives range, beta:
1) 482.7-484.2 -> 0.21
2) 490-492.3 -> 0.34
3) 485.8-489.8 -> 0.41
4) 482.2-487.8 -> 0.48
